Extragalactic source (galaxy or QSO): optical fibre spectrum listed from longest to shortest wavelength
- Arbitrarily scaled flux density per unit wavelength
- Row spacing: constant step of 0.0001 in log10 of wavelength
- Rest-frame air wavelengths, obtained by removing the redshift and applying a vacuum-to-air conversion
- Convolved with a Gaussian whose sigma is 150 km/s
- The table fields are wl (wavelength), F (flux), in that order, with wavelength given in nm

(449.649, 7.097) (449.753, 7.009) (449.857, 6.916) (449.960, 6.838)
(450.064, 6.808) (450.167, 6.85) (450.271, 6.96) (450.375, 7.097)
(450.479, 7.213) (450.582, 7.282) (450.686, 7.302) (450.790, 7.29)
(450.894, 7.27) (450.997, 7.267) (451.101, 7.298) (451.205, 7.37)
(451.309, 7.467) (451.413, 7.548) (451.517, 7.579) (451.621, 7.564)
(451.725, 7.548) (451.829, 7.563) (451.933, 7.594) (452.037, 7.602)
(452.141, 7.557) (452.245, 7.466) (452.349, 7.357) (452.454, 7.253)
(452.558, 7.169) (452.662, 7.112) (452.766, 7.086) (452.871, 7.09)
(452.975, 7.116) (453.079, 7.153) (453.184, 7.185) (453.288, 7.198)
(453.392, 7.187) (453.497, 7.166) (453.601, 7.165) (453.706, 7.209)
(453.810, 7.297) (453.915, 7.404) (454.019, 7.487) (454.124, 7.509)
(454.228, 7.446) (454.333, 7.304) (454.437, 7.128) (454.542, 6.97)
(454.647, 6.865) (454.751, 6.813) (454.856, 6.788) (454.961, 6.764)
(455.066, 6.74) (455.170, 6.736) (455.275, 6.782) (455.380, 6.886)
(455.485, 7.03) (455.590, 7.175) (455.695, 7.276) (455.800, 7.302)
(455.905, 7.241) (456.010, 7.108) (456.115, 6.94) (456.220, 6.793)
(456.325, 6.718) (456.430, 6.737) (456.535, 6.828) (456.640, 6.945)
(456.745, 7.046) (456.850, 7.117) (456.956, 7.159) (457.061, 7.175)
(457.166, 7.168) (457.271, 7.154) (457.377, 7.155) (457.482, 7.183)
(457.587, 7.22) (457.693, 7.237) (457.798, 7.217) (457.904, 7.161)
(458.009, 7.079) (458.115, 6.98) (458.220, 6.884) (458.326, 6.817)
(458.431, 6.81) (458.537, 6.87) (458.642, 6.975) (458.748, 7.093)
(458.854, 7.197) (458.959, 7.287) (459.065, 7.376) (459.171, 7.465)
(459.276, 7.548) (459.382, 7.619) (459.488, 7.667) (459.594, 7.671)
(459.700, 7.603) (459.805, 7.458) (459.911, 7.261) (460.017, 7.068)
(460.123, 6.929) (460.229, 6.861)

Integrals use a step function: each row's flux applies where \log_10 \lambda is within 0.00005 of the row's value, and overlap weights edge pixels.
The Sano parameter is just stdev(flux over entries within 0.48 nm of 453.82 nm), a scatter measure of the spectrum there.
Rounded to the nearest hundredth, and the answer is 0.14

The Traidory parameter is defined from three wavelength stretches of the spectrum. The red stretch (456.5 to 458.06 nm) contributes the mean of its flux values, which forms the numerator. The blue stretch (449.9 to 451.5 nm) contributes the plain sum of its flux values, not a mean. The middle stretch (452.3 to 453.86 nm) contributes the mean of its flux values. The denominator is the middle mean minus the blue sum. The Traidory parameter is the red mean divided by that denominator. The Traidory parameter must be -0.0708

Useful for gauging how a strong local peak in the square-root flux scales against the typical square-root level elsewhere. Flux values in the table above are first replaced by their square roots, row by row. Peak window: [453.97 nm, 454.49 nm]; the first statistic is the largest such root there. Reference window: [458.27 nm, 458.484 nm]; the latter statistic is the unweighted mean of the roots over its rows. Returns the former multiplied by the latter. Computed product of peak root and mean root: 7.15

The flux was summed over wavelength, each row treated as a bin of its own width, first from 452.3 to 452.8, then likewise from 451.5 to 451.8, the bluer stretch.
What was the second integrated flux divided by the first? 0.63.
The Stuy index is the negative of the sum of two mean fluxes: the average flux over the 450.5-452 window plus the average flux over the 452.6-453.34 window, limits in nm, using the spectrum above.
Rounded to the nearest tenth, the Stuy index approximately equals -14.6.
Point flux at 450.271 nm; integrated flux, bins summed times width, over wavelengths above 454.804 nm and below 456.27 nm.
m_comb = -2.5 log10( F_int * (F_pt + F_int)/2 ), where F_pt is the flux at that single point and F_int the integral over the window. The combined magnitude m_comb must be -4.86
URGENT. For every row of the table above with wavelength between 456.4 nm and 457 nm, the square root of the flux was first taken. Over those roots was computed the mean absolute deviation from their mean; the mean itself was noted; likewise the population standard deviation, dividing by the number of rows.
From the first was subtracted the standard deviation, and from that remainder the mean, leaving -2.64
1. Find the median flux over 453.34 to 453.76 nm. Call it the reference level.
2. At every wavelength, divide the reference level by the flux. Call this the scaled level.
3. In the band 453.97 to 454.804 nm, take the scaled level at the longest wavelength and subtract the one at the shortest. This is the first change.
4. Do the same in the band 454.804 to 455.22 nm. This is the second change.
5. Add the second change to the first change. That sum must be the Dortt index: 0.10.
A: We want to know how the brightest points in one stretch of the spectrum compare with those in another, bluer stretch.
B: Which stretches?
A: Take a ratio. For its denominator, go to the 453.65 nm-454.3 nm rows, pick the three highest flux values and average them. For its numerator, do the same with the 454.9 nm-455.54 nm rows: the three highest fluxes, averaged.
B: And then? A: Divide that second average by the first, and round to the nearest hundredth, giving 0.92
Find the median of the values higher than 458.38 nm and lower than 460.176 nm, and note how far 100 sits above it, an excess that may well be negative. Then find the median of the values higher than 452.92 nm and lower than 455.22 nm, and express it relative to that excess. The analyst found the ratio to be 0.0773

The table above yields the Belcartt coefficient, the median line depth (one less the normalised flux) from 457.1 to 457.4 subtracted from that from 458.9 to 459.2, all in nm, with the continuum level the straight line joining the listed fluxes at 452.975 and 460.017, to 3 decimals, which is -0.033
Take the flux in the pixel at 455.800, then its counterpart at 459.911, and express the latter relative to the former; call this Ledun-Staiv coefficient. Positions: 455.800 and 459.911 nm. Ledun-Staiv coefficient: 0.99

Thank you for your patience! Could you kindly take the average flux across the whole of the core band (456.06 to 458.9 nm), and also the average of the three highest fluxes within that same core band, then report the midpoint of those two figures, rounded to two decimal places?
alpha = 7.12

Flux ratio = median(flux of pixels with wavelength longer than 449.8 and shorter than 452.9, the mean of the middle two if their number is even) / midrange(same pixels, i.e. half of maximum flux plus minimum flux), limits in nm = 1.01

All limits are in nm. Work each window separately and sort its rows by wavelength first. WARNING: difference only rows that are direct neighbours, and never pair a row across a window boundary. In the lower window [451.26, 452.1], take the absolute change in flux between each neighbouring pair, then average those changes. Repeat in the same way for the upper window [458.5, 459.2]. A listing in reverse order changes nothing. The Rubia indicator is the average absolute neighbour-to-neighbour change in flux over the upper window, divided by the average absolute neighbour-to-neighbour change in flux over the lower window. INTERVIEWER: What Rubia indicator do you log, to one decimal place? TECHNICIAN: 3.5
